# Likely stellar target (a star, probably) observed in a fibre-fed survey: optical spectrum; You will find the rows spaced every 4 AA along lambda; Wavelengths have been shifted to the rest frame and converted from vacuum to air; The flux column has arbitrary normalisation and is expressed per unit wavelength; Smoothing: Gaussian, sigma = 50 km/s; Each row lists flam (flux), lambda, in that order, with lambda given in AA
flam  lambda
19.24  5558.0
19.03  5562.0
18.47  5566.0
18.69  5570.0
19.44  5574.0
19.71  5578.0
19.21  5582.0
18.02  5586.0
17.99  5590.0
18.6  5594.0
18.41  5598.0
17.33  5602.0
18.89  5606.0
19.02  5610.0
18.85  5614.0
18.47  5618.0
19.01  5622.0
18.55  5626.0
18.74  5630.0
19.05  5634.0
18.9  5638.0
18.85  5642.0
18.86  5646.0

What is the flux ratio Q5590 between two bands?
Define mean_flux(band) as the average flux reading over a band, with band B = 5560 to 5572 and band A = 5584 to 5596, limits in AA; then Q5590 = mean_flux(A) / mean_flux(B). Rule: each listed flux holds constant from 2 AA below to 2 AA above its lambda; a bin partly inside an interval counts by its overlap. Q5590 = 0.97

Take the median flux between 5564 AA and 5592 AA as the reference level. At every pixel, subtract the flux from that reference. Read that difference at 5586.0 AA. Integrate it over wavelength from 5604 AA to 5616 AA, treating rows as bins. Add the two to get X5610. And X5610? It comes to -2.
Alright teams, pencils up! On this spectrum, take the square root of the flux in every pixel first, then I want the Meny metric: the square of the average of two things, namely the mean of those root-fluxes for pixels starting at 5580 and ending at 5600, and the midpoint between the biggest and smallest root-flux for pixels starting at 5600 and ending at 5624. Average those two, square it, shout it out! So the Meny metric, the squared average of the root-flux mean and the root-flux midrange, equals 18.30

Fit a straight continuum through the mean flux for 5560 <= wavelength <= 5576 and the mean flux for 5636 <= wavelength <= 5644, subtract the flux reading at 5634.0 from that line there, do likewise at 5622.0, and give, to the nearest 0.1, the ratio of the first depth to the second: 1.4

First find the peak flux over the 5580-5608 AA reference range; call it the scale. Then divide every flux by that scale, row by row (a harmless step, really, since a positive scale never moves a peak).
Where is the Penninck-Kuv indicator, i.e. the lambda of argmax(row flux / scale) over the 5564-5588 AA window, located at 5578.0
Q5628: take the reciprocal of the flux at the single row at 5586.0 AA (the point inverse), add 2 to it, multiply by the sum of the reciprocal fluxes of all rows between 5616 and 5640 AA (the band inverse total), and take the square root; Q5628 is 0.810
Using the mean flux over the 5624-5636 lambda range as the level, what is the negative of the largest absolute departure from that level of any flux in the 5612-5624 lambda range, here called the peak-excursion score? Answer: -0.3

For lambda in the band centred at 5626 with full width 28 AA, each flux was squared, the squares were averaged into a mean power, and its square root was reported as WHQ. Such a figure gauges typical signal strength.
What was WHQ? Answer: 18.80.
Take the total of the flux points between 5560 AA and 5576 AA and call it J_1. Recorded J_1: 75.6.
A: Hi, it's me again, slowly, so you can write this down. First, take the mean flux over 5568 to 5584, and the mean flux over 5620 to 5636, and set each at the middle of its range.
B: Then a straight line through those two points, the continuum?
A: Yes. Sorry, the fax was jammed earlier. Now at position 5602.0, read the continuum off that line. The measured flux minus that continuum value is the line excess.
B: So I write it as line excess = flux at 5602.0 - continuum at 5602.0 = -1.7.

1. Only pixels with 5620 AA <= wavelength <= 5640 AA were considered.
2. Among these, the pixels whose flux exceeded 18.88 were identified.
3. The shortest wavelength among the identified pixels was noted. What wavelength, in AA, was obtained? 5622.0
